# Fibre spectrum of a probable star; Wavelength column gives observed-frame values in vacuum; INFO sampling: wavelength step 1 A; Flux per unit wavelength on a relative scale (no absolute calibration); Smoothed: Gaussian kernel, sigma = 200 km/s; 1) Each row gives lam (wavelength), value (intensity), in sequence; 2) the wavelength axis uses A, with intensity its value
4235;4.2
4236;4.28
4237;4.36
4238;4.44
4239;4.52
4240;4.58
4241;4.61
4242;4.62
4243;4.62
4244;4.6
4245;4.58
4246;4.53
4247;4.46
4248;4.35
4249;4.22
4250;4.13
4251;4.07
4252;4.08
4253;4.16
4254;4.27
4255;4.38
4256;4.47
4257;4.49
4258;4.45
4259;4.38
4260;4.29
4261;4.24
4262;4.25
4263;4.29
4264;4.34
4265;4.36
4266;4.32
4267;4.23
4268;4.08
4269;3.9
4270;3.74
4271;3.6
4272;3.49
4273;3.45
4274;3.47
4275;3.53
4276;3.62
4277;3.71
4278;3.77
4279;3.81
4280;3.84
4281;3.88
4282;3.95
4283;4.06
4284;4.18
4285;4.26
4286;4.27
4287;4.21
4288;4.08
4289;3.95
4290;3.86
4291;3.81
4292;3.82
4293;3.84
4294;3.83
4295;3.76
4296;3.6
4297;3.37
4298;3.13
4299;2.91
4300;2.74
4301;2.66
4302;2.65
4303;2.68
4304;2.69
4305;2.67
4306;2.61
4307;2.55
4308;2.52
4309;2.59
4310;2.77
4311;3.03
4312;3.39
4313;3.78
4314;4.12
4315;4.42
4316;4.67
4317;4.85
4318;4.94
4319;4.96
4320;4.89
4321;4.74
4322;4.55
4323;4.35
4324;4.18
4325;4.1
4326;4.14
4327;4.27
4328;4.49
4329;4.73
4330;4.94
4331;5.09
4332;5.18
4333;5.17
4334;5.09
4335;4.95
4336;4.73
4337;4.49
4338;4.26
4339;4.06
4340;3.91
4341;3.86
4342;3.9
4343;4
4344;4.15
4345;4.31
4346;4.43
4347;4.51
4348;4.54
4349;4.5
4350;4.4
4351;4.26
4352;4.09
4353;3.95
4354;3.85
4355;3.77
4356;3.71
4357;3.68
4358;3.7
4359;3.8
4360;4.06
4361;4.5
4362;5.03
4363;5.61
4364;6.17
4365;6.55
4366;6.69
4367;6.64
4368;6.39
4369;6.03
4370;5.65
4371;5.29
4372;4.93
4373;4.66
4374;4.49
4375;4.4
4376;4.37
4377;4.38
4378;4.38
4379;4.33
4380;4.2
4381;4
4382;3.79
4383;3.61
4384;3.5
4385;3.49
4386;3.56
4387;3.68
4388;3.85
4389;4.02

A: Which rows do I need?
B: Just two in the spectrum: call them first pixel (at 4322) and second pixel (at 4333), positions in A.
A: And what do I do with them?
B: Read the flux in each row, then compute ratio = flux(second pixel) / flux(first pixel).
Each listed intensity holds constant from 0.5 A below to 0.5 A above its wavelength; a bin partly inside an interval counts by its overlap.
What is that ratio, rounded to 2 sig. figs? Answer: 1.1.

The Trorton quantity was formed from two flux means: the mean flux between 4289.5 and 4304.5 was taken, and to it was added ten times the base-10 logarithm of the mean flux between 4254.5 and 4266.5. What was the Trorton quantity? 9.7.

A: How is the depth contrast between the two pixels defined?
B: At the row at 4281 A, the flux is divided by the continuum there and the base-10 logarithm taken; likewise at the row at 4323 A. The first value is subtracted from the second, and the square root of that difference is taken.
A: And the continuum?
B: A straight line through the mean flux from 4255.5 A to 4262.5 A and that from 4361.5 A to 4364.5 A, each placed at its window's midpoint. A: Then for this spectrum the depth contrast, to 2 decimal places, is 0.07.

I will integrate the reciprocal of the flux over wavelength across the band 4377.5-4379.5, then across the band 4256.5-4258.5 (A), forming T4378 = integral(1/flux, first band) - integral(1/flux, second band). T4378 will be 0.012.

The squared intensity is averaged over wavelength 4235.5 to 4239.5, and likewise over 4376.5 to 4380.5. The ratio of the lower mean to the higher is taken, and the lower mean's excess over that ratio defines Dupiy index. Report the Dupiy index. 18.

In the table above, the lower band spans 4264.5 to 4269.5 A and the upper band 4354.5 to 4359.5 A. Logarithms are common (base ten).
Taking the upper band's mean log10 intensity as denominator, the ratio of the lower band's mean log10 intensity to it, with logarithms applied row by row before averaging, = 1.1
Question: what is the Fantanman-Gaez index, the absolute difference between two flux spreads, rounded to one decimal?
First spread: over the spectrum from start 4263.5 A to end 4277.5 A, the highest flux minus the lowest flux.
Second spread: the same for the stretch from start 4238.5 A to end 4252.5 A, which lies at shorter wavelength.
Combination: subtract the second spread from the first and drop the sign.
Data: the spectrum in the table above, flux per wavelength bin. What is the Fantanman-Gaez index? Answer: 0.4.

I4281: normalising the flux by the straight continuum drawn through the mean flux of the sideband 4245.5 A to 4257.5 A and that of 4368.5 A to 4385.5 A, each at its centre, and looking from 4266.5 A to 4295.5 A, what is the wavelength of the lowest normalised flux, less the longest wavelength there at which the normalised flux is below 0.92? -22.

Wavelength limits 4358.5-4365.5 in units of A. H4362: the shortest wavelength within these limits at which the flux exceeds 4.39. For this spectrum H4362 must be 4361 A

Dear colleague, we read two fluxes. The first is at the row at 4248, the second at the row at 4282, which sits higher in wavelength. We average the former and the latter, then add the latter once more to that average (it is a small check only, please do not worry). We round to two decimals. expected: 8.10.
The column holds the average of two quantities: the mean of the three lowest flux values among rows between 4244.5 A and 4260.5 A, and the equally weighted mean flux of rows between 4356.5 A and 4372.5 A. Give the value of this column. 4.7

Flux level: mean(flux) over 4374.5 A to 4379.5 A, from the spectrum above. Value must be 4.37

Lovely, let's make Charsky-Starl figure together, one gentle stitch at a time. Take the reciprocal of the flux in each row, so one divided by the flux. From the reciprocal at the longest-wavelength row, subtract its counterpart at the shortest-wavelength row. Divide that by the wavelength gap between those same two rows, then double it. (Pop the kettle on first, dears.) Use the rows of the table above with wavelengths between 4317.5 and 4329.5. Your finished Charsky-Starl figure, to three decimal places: 0.002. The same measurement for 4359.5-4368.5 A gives -0.022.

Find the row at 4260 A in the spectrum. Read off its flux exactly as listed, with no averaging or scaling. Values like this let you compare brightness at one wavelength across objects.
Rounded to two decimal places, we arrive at 4.29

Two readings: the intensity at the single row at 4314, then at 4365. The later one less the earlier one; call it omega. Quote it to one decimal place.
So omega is 2.4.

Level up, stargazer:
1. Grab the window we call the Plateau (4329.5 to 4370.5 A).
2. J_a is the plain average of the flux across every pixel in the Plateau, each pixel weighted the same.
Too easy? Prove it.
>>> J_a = 4.70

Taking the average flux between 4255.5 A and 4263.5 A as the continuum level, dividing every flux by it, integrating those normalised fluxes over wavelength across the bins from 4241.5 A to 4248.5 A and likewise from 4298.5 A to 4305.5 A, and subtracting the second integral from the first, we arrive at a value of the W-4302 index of 3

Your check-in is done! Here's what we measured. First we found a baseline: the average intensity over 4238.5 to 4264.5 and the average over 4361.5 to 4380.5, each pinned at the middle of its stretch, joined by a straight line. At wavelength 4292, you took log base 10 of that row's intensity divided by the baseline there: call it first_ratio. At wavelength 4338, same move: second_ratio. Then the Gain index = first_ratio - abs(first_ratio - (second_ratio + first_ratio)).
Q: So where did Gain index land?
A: -0.16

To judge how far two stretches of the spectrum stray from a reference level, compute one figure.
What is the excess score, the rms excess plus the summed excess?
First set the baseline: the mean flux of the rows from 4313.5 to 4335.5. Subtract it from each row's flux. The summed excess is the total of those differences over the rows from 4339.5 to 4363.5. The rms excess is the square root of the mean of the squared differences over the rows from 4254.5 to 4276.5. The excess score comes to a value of -10.9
